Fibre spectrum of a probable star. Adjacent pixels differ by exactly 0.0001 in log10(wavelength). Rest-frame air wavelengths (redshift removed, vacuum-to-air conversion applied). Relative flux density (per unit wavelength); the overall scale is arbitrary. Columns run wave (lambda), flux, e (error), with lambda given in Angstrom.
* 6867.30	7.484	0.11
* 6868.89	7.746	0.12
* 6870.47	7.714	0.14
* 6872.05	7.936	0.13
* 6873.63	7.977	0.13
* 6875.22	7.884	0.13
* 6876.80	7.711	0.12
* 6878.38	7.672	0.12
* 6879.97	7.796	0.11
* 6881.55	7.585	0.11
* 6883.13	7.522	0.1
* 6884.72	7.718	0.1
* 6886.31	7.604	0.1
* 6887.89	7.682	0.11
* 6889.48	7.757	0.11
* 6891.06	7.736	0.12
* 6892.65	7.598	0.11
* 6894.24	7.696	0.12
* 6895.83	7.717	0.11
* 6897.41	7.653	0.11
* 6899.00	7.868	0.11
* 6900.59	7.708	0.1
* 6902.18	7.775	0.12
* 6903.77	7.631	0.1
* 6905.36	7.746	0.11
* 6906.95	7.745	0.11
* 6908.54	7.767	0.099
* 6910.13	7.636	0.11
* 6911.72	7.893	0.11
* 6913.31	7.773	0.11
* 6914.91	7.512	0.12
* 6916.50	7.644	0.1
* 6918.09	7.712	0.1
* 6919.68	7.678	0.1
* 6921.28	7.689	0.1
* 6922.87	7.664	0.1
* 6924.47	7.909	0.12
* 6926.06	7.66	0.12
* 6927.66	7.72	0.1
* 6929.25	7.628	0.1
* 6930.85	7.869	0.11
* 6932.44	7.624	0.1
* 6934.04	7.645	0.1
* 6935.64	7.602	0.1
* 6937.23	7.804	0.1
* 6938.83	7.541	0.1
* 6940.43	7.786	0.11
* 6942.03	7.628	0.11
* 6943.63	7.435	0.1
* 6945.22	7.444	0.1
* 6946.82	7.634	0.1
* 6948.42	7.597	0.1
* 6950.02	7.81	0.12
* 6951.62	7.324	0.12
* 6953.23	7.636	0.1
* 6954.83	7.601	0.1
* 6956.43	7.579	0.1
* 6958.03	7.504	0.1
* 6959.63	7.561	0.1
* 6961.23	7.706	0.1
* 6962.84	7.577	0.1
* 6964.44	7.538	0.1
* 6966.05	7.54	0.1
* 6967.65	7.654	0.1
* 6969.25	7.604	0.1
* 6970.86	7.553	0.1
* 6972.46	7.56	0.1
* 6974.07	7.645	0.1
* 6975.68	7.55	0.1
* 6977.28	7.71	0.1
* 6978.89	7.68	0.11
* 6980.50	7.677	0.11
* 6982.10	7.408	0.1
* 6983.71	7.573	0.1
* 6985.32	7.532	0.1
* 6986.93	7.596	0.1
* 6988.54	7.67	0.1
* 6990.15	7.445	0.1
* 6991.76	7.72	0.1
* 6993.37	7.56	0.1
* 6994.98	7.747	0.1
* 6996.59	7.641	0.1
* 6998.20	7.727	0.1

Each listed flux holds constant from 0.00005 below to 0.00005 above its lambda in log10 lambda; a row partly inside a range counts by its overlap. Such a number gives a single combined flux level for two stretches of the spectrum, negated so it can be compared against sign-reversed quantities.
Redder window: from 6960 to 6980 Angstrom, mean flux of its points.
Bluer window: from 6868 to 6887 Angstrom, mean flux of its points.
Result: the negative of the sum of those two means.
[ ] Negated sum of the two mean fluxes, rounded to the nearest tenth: -15.3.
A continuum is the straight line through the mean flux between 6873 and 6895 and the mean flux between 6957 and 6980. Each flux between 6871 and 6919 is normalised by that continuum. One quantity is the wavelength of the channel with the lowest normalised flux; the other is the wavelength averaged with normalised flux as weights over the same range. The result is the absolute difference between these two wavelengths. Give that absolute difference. 11.9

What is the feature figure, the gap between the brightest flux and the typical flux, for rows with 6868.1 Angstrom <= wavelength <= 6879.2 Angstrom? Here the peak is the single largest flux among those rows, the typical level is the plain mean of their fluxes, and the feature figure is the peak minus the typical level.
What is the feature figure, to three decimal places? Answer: 0.171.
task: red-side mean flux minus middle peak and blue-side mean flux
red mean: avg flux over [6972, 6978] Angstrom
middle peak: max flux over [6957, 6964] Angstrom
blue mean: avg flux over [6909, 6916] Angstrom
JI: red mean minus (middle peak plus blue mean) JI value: -7.79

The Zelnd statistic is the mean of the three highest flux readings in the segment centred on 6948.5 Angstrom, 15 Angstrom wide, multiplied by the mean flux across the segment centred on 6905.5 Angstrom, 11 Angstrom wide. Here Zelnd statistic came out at 59.4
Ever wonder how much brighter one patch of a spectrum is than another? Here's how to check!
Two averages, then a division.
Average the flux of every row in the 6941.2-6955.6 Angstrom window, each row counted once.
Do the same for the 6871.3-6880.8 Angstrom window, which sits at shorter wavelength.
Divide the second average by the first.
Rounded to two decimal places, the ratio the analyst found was 1.03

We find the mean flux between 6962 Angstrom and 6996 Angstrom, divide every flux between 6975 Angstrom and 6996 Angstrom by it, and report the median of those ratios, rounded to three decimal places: 1.000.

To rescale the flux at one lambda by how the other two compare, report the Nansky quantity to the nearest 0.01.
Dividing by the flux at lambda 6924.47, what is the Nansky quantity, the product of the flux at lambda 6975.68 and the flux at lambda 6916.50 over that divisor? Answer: 7.30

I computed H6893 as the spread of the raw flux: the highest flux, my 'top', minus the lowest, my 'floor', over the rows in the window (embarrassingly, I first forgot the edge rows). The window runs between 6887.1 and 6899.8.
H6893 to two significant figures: 0.27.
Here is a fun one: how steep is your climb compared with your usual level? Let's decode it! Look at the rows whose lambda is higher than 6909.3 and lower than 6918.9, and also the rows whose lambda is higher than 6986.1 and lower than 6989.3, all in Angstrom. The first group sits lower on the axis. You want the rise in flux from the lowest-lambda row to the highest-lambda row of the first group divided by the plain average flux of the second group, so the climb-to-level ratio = 0.0100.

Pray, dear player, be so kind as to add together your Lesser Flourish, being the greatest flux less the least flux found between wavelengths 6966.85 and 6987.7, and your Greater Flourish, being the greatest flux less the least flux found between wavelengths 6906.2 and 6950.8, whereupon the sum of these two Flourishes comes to 0.78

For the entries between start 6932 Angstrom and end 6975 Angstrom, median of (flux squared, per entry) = 57.8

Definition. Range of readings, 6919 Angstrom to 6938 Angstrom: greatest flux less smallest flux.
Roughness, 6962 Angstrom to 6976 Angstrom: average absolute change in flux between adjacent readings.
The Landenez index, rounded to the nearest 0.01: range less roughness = 0.25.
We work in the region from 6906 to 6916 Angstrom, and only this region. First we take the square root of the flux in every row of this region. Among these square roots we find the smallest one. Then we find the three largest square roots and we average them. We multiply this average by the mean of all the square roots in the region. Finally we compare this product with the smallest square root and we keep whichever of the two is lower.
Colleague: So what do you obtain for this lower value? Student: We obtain 2.74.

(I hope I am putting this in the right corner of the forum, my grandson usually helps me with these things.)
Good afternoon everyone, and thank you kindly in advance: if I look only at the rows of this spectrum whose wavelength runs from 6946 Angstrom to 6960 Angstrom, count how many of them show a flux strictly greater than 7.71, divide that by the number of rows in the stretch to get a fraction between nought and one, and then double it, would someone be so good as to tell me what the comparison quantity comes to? 0.22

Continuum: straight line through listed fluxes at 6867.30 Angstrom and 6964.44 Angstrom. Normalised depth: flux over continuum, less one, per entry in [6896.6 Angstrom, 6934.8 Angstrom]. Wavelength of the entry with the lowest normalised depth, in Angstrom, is 6914.91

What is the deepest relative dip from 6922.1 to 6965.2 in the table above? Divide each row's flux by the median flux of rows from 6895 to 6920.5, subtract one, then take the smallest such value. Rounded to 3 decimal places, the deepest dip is -0.051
